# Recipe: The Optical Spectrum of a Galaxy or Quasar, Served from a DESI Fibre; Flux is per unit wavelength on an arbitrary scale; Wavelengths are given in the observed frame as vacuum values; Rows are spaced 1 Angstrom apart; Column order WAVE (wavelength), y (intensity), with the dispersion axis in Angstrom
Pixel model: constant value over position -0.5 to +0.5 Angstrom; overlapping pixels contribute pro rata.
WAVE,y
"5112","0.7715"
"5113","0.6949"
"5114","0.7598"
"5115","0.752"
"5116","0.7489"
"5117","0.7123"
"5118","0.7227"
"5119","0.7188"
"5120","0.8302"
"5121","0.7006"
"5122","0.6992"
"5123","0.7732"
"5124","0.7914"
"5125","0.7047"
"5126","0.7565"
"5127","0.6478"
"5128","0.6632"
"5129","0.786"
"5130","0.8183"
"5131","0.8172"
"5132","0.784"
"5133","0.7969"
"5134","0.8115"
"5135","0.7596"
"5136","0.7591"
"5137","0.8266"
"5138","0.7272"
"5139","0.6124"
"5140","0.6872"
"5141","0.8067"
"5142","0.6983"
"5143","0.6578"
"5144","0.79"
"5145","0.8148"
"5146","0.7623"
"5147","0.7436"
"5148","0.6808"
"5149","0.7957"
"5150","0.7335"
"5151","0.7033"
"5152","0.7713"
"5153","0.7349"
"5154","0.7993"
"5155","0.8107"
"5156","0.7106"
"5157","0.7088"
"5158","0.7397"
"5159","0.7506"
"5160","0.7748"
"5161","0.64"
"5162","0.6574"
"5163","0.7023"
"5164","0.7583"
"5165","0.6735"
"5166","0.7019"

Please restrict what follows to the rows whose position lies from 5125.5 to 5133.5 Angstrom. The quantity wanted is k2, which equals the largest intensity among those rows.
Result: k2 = 0.8183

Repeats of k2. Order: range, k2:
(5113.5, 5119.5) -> 0.7598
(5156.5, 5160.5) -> 0.7748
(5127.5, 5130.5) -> 0.8183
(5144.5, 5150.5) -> 0.8148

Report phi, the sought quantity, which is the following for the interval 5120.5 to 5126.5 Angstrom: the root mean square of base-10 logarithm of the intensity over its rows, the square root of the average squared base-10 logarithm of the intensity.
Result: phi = 0.135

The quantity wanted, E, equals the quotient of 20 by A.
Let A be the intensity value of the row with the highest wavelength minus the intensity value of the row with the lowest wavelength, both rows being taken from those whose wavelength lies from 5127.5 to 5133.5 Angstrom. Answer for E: 150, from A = 0.13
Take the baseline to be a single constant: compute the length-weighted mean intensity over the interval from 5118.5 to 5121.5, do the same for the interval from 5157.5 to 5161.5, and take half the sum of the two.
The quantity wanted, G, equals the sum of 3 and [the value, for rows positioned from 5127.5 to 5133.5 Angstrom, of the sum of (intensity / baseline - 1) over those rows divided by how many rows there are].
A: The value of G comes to 3.054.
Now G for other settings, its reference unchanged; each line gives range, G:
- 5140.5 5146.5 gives 3.023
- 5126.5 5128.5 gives 2.888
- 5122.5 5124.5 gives 3.060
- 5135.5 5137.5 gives 3.074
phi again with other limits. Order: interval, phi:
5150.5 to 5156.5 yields 0.125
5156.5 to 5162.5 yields 0.152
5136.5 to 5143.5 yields 0.153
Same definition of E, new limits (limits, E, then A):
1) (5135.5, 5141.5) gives 420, 0.05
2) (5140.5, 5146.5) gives -450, -0.04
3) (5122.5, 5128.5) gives -182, -0.11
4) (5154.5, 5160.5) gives -557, -0.04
